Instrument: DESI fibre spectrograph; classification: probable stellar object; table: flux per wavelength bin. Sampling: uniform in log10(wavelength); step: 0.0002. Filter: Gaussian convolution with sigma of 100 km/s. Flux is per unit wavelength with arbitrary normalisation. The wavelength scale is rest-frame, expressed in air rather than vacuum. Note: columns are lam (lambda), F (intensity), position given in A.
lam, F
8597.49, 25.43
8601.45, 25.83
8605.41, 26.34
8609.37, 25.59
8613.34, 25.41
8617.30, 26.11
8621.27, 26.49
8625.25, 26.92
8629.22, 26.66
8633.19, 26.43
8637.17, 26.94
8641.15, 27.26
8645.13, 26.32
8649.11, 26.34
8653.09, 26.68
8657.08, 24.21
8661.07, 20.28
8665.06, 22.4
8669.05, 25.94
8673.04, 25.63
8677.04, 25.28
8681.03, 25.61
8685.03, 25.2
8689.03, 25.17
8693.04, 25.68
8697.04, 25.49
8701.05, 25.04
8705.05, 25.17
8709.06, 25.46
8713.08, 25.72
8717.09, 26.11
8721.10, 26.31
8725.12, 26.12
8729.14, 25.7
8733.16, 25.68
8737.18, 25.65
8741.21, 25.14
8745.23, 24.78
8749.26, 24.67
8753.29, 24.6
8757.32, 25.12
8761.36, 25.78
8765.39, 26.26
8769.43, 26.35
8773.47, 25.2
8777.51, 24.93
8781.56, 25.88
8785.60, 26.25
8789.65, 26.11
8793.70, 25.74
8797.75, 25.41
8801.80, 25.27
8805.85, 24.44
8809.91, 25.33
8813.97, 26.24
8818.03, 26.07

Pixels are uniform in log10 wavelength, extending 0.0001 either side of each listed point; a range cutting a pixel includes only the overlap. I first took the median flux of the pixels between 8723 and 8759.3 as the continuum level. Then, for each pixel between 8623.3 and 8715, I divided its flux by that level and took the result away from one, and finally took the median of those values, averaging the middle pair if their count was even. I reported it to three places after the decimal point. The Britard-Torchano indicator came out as -0.019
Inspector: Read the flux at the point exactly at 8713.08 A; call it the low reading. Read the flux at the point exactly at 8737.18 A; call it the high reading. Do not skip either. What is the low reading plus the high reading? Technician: 51.4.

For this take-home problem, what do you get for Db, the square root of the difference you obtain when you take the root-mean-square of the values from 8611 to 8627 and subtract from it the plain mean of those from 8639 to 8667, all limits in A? 1.2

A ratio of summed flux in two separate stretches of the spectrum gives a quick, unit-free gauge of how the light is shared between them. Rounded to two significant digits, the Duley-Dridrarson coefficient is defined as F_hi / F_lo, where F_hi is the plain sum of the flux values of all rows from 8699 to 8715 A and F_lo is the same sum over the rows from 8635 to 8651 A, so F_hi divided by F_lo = 0.95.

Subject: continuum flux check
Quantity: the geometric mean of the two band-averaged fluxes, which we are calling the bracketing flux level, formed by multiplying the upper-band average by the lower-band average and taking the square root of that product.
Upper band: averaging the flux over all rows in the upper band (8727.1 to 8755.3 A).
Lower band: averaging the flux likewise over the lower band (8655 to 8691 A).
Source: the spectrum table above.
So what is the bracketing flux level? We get 24.8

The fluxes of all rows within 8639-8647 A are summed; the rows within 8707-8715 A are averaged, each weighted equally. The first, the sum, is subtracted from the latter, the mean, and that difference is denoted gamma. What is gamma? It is -28.0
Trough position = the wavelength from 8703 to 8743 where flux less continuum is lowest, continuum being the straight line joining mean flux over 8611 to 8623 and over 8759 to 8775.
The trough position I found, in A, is 8741.21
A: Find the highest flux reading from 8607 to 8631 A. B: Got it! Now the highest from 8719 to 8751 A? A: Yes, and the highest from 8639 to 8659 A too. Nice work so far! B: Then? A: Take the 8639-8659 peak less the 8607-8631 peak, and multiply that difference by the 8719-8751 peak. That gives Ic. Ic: 9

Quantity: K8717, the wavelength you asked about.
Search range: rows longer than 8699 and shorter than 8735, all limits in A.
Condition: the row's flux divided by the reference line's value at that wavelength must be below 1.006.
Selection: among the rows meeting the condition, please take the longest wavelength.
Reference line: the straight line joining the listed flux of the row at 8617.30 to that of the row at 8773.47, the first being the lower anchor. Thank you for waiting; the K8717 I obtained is 8709.06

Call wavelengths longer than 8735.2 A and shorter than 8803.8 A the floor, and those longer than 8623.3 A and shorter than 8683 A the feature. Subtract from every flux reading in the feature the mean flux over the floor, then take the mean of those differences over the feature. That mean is 0.05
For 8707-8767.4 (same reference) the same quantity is 0.06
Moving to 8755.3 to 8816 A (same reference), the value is 0.14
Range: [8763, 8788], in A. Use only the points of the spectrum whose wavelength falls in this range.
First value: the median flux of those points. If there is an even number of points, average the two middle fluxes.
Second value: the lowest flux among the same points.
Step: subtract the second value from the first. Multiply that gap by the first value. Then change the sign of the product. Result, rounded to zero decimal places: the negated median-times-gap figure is -30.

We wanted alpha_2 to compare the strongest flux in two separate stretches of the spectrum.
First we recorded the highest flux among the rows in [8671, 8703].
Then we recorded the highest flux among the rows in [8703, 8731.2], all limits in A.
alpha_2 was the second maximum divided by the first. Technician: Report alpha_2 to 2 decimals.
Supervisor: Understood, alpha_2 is 1.02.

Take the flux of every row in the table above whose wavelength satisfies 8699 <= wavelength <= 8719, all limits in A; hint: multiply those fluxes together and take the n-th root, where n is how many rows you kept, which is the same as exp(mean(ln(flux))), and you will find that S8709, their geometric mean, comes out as 25.50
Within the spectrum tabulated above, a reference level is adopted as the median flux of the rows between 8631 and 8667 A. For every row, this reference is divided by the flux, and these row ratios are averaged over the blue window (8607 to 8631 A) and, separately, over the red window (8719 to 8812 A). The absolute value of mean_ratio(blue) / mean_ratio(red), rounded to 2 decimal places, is 0.97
